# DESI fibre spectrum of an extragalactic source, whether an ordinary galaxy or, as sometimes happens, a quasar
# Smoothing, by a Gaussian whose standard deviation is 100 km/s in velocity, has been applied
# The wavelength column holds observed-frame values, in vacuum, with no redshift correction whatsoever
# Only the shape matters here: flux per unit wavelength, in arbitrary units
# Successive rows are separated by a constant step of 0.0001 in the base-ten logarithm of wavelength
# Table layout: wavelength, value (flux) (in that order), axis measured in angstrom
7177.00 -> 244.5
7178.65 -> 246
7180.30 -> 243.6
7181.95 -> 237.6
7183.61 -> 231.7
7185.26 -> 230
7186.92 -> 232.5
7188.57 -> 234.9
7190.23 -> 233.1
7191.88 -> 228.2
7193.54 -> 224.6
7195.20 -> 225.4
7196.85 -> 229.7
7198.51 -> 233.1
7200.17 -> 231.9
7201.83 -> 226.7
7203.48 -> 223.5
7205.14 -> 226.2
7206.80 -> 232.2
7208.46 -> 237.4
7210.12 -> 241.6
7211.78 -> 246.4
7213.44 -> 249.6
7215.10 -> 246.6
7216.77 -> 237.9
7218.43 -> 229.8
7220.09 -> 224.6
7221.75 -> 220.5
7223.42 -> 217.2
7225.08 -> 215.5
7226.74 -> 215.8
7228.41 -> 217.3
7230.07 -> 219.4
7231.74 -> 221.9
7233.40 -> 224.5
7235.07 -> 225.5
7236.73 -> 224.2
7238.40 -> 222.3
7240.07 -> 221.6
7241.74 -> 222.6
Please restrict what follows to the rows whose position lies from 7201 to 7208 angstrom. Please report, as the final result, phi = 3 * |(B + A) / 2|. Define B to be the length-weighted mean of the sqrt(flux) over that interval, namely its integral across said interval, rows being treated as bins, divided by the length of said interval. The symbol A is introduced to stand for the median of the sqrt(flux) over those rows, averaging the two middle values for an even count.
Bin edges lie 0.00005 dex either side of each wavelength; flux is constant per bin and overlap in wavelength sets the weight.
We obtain 45.2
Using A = 15.05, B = 15.10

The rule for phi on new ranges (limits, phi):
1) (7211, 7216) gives 47.1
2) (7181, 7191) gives 45.8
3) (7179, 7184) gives 46.3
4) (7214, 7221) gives 45.9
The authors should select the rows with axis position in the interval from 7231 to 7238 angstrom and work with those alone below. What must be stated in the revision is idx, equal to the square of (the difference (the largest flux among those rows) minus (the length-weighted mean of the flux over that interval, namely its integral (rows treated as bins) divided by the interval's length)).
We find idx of 2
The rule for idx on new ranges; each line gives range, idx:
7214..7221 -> 132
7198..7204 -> 17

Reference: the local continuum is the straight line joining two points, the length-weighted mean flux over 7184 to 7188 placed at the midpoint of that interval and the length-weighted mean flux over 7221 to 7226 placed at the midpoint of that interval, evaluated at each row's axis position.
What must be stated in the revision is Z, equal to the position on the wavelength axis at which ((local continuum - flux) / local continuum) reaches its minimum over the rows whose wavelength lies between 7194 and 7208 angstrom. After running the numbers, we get 7206.80 angstrom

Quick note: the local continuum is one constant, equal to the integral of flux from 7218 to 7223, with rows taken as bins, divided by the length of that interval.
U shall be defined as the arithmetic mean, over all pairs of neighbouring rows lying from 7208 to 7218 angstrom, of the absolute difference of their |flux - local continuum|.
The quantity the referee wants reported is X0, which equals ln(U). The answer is 1.6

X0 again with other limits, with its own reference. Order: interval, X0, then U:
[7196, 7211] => 1.3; 3.7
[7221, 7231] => 0.6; 1.8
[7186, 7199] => 1.1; 3.0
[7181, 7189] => 1.1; 3.1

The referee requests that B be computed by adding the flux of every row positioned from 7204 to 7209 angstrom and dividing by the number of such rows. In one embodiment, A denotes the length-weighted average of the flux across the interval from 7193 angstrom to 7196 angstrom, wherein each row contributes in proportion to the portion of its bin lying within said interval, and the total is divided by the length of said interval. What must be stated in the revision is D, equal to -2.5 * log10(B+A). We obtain -6.649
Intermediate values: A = 225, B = 232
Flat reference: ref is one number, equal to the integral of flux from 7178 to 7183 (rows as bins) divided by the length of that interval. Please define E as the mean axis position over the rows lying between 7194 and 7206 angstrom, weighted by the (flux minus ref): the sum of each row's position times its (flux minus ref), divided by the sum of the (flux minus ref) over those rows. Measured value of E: 7200.5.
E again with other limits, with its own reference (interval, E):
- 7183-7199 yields 7191.5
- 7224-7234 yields 7228.8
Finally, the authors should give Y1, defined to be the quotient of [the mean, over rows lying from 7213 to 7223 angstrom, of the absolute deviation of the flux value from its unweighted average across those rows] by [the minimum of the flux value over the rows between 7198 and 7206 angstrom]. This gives 0.044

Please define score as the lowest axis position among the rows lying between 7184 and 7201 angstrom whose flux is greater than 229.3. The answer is 7185.26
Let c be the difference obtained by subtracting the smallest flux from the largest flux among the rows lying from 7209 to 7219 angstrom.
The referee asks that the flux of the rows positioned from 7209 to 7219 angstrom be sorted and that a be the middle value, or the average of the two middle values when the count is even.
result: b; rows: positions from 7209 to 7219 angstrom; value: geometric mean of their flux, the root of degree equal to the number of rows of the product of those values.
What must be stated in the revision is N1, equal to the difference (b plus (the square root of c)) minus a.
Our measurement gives 2.3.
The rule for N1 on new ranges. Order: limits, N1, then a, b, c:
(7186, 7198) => 3.3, 230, 230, 10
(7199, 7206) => 3.5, 226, 227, 8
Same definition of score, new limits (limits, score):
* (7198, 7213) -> 7198.51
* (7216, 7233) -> 7216.77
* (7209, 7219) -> 7210.12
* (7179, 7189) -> 7180.30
